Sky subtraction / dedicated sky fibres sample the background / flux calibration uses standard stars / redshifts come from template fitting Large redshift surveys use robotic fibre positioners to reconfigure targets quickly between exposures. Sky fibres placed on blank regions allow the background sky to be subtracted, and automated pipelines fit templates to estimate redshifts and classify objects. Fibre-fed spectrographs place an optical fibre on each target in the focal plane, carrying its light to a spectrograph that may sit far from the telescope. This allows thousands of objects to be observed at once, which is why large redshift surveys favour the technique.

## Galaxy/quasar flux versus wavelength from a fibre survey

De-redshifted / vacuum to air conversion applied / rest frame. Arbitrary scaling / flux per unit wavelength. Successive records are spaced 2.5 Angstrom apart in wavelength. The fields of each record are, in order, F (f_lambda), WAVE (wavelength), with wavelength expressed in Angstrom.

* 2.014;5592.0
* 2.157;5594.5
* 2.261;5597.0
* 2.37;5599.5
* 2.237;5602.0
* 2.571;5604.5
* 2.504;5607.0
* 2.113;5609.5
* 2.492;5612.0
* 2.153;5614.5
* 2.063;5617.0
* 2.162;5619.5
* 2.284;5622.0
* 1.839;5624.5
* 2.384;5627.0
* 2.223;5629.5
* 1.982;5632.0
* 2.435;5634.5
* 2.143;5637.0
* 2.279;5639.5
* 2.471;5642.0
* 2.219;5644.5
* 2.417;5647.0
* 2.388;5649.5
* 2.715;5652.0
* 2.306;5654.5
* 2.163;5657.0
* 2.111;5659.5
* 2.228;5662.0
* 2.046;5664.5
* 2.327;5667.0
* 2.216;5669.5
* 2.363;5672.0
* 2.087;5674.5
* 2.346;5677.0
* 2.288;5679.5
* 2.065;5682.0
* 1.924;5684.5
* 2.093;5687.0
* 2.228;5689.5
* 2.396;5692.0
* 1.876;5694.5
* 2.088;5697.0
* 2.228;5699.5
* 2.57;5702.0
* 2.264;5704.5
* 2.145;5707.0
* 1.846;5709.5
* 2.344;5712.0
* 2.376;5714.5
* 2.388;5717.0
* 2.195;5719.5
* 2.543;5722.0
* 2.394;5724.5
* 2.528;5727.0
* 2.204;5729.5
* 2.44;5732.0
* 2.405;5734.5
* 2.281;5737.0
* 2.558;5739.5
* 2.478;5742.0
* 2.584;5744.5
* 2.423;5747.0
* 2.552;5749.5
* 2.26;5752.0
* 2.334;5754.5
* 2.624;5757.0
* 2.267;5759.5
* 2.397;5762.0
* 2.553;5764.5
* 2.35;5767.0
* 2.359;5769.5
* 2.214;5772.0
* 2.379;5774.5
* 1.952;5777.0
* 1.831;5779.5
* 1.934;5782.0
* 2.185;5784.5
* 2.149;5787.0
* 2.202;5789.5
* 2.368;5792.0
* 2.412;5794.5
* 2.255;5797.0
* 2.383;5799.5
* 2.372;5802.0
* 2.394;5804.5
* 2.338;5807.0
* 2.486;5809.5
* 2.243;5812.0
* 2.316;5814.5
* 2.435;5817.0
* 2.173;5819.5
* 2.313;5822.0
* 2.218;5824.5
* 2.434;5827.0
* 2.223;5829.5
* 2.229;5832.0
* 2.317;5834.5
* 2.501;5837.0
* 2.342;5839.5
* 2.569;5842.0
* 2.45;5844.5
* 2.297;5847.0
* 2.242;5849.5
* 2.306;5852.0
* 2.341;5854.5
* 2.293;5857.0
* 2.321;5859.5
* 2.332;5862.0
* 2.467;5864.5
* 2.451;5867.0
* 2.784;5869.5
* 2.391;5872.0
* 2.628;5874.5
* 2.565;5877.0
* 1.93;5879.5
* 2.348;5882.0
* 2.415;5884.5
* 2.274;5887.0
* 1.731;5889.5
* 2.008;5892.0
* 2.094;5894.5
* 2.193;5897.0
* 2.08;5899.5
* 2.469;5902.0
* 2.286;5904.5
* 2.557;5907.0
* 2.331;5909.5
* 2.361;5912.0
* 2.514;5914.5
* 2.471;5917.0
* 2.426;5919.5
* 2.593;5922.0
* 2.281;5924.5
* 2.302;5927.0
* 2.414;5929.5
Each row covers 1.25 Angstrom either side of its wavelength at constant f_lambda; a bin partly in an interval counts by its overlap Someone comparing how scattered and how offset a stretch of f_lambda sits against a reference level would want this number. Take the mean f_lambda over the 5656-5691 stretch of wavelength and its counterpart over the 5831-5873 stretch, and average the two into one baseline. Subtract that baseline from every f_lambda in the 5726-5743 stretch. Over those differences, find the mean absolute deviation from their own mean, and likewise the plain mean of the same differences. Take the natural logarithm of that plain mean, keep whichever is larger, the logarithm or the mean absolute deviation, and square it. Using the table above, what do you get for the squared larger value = 0.010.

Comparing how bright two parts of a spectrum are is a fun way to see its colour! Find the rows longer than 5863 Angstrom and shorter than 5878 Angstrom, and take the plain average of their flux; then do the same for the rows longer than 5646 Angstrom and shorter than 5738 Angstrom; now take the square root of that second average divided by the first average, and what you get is 0.94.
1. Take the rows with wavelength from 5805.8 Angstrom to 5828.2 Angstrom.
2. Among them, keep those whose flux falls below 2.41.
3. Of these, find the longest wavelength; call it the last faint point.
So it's 5824.5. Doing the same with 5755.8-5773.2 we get 5772.0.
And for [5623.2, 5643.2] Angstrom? 5639.5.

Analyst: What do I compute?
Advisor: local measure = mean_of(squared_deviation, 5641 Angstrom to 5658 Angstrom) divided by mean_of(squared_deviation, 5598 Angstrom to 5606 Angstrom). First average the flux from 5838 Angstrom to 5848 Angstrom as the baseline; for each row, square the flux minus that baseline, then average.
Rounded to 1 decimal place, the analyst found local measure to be 1.5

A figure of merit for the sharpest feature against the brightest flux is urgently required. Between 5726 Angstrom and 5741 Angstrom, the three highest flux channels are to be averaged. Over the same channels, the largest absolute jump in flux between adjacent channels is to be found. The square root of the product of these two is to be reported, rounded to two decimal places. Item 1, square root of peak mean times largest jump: 0.90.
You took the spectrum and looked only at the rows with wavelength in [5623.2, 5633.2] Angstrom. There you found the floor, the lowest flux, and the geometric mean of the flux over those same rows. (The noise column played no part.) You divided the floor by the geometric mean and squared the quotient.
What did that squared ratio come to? 0.769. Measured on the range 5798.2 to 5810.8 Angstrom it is 0.954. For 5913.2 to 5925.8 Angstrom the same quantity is 0.863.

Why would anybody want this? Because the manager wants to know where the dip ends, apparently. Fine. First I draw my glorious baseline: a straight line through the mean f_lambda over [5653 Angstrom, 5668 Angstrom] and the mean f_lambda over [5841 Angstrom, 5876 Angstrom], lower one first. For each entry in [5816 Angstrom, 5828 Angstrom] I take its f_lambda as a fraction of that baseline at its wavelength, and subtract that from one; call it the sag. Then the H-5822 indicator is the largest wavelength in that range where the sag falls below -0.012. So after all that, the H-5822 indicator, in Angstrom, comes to 5827.0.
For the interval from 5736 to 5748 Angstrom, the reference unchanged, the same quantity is 5747.0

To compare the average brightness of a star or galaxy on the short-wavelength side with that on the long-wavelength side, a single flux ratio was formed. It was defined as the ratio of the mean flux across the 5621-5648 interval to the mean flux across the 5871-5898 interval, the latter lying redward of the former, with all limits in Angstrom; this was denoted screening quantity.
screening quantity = 1.00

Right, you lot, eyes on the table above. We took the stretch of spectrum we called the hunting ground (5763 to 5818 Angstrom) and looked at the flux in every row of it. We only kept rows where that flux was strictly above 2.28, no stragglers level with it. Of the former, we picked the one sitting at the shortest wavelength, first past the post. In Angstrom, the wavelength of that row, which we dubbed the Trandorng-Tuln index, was 5764.5 Angstrom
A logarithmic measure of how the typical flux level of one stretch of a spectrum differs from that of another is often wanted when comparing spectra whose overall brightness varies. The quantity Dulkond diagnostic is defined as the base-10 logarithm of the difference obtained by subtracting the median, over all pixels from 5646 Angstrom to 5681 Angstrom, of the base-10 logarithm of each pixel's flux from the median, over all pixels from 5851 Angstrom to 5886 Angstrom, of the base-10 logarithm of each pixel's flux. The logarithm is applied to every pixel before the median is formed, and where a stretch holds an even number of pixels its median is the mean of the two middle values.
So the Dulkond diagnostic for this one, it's -1.87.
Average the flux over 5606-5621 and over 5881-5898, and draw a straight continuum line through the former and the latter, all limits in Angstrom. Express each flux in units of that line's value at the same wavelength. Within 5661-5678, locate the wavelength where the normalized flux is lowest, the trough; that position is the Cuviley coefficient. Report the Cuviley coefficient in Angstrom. 5664.5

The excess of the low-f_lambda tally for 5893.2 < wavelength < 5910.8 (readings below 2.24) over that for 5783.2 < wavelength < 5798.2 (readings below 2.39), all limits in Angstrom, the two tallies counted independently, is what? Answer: -2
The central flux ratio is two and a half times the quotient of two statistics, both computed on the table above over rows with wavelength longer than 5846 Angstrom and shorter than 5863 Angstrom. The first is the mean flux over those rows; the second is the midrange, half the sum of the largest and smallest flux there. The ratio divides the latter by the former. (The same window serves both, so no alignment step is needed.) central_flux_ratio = 2.49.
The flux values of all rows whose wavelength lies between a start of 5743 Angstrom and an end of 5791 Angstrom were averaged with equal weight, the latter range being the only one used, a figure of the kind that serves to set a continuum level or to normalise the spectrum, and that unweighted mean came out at 2.29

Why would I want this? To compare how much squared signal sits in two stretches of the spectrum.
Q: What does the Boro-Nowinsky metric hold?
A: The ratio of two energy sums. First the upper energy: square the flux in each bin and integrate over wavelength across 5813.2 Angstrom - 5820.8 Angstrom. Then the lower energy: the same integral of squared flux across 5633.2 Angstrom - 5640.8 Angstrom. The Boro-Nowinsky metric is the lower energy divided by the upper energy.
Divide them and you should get 0.98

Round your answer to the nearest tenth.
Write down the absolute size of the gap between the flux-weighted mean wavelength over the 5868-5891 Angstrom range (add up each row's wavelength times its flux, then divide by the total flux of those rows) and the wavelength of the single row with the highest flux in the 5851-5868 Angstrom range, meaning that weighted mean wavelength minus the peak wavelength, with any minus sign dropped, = 14.4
